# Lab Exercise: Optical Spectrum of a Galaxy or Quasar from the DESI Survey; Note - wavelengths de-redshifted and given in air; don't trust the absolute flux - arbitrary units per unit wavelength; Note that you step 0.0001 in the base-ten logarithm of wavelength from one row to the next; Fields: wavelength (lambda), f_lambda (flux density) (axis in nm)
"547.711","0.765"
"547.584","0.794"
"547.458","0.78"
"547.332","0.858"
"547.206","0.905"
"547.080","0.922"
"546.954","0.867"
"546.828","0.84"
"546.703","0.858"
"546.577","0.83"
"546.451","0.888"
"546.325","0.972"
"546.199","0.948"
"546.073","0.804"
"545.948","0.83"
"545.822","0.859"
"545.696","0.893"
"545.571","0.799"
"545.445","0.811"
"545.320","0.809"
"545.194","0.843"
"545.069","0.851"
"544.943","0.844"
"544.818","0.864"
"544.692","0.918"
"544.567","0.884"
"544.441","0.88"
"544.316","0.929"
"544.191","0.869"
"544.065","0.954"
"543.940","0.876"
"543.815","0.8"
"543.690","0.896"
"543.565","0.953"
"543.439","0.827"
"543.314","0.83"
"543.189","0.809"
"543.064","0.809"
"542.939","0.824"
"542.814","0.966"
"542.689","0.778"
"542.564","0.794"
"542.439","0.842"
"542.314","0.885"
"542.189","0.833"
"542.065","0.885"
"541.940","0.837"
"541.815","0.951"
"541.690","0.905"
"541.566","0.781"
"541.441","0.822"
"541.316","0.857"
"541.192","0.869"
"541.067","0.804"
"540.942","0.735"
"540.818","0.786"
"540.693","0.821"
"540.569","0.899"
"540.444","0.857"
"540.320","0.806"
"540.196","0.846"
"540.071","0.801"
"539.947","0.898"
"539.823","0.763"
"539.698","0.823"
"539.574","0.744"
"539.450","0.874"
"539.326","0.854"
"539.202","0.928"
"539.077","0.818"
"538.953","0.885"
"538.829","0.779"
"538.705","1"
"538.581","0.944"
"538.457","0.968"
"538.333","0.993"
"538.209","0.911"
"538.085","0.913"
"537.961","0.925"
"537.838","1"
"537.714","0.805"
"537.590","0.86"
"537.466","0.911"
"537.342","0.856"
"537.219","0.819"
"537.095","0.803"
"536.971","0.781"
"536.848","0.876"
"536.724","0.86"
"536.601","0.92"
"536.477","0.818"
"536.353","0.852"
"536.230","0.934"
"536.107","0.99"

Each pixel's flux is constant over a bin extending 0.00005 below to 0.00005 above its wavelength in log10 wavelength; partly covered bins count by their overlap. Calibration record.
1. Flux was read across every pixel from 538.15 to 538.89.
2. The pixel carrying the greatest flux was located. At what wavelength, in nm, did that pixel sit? 538.705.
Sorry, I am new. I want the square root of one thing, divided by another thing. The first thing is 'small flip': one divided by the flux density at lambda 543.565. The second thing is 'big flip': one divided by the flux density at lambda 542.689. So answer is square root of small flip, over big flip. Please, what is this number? 0.80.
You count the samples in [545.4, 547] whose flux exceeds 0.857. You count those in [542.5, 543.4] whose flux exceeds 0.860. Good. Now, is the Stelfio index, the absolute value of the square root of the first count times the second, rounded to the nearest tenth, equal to 2.6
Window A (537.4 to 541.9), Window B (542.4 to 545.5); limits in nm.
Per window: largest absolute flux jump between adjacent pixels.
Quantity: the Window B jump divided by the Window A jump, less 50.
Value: -49.1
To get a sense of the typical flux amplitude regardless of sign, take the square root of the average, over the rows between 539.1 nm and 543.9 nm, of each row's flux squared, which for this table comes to 0.844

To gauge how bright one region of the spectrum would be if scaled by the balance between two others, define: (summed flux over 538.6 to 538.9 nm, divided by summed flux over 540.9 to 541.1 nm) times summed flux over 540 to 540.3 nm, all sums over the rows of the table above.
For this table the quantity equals 1.90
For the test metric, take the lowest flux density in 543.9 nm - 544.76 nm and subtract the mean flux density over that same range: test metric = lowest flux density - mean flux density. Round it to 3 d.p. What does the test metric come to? -0.032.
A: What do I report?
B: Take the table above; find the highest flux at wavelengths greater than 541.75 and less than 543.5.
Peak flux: 0.966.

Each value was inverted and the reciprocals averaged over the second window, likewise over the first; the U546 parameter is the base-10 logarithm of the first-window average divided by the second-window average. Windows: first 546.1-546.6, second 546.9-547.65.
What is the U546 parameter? -0.027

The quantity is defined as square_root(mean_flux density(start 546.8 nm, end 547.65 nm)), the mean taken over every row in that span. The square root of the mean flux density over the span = 0.923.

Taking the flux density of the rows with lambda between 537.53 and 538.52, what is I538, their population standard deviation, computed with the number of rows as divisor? 0.062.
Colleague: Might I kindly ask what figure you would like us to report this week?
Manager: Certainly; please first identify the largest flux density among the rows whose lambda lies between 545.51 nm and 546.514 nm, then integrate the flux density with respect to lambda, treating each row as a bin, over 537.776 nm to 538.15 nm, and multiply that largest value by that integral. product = 0.34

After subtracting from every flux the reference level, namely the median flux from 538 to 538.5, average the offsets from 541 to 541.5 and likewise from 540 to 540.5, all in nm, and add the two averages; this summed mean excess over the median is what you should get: -0.215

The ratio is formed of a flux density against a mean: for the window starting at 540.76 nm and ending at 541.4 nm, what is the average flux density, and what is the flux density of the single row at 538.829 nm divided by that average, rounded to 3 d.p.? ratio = 0.961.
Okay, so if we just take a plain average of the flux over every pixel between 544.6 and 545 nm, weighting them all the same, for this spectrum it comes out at 0.88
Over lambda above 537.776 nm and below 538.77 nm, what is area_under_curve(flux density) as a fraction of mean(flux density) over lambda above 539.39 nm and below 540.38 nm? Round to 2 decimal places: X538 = 1.16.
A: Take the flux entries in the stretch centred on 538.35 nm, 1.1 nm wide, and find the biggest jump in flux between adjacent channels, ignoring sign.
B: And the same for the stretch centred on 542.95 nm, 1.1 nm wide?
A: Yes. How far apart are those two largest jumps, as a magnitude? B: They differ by 0.033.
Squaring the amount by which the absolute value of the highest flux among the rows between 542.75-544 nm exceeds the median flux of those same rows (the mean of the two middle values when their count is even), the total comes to 0.019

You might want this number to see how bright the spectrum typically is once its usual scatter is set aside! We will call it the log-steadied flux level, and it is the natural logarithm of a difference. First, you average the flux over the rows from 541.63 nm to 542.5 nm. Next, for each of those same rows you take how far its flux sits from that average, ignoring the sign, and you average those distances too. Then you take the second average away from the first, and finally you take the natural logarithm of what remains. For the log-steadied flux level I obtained -0.17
